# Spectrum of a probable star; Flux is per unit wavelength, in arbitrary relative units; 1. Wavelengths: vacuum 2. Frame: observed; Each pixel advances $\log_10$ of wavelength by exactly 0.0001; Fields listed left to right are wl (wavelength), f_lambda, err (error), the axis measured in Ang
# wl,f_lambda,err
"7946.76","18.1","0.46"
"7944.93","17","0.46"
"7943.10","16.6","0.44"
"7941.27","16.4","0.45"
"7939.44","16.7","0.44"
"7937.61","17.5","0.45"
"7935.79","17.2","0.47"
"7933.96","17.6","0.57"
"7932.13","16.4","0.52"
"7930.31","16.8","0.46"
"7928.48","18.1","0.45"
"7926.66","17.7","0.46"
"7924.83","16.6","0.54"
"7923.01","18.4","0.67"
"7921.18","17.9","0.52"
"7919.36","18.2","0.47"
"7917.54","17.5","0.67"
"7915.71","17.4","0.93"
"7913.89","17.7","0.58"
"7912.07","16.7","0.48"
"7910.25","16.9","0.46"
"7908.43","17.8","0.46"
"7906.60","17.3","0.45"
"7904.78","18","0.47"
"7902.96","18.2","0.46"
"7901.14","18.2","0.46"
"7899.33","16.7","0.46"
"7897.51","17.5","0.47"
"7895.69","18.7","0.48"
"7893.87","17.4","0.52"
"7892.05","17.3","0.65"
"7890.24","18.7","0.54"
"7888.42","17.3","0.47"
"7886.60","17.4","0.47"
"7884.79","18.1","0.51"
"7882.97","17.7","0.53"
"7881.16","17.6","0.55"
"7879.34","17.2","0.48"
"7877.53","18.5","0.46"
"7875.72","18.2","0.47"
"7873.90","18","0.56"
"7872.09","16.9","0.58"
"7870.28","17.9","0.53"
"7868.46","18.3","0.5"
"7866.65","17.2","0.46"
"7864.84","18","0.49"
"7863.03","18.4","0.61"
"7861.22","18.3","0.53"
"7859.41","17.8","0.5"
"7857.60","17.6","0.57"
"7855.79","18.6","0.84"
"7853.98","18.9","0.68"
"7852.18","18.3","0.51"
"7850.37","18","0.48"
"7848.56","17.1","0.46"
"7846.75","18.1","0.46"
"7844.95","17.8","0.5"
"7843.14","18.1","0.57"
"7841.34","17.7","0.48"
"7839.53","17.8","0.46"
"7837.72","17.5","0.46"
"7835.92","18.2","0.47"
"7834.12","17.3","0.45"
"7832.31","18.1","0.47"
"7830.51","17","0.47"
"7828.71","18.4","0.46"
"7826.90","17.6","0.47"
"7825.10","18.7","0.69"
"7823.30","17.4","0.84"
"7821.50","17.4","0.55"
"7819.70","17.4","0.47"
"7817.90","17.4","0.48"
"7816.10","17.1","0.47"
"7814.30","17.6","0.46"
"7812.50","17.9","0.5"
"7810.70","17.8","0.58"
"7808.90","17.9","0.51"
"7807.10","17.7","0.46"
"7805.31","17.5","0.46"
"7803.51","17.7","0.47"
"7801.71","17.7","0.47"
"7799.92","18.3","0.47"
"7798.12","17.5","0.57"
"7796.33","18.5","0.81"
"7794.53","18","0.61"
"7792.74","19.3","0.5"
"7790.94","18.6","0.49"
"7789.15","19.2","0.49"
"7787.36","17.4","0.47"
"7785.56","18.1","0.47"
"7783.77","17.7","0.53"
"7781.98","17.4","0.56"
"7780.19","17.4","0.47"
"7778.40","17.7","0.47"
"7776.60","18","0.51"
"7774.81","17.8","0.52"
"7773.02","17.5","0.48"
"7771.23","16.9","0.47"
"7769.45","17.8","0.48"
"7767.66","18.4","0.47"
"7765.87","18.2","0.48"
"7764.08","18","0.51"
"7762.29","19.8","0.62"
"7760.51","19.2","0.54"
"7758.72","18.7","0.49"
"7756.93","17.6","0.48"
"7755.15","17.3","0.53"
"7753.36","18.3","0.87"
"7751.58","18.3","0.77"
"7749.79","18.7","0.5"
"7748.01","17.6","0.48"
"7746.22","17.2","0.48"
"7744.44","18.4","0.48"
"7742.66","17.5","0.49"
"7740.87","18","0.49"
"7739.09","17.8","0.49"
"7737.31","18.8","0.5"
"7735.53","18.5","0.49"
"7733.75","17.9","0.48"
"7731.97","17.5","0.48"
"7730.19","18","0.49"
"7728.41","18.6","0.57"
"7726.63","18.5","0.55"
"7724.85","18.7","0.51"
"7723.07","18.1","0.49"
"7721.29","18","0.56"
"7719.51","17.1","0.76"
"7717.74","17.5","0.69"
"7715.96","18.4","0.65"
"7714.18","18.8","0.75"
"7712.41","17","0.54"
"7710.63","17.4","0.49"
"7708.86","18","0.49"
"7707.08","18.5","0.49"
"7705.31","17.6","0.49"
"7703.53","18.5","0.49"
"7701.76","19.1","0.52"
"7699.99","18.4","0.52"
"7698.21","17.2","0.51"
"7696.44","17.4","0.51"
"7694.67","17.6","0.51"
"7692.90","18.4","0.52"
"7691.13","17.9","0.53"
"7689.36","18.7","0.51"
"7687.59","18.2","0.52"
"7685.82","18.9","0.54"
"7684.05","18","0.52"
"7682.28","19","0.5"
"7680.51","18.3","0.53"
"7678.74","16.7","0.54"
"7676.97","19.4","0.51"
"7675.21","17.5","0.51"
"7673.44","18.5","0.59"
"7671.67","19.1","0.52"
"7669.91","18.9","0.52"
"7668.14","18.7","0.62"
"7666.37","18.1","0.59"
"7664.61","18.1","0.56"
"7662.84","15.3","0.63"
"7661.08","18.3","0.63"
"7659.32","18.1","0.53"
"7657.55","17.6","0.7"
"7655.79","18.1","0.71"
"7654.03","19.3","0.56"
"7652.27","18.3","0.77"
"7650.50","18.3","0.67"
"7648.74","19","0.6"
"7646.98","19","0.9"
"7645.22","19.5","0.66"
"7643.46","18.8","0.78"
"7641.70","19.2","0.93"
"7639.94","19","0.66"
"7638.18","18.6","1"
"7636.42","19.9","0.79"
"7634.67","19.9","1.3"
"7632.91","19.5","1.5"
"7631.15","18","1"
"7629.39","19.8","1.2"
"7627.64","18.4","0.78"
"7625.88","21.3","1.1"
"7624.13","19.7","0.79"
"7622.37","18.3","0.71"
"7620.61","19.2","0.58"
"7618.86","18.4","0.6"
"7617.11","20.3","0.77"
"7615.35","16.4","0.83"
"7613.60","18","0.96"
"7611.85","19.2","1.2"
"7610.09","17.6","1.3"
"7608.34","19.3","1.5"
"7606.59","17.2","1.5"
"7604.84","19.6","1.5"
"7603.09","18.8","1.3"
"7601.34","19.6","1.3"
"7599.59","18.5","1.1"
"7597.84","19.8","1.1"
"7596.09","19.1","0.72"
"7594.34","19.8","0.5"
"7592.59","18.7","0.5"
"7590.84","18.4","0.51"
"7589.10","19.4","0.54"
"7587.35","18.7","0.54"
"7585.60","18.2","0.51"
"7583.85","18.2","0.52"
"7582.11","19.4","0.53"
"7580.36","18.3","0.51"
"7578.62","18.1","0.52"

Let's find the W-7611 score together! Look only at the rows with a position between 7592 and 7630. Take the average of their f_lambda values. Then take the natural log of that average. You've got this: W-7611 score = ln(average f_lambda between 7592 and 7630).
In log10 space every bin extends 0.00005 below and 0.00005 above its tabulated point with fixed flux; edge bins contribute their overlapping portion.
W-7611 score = 2.94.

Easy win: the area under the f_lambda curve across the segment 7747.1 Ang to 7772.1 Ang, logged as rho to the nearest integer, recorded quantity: 455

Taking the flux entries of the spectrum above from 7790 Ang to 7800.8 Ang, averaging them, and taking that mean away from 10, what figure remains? -8.4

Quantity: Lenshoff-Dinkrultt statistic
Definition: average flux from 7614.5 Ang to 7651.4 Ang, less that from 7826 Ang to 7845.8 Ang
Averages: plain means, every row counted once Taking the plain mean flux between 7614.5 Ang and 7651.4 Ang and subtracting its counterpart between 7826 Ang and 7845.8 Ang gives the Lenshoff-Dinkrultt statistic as 1.3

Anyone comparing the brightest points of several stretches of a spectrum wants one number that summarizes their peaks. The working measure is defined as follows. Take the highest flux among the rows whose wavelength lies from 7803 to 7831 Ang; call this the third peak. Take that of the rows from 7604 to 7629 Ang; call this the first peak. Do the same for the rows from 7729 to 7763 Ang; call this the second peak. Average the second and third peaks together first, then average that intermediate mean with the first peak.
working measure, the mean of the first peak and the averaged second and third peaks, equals 20.3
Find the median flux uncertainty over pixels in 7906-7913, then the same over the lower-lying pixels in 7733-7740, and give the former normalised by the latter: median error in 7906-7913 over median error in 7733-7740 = 0.94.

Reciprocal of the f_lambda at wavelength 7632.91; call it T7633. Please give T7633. 0.0513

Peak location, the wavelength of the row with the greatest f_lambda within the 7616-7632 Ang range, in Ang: 7625.88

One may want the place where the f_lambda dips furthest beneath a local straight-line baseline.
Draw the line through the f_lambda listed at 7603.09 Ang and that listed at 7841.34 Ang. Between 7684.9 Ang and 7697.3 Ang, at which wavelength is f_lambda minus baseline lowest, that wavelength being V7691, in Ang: 7696.44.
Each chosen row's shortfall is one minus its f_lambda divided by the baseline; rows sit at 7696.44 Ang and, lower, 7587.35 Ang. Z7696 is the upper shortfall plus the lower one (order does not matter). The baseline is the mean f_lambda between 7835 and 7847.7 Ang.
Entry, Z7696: -0.02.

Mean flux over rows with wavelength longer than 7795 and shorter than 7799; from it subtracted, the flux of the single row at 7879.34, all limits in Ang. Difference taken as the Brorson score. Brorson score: 0.80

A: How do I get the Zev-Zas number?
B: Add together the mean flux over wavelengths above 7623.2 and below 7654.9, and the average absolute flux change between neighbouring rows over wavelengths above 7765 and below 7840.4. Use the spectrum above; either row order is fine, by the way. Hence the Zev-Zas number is 19.7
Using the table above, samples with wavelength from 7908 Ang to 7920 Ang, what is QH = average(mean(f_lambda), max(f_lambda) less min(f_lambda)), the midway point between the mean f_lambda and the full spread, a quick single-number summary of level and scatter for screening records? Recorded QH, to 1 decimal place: 9.5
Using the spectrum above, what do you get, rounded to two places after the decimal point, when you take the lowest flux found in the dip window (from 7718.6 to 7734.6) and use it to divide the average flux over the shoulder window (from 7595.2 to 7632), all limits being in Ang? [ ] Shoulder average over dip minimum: 1.10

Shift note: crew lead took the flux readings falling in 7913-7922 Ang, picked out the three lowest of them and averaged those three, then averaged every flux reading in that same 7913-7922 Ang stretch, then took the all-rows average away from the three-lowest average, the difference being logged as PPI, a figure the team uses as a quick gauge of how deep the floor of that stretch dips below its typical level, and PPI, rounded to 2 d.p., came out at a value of -0.21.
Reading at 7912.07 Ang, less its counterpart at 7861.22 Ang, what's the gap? -1.6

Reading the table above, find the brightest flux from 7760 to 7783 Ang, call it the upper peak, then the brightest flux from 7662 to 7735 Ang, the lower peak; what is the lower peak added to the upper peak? 39.2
